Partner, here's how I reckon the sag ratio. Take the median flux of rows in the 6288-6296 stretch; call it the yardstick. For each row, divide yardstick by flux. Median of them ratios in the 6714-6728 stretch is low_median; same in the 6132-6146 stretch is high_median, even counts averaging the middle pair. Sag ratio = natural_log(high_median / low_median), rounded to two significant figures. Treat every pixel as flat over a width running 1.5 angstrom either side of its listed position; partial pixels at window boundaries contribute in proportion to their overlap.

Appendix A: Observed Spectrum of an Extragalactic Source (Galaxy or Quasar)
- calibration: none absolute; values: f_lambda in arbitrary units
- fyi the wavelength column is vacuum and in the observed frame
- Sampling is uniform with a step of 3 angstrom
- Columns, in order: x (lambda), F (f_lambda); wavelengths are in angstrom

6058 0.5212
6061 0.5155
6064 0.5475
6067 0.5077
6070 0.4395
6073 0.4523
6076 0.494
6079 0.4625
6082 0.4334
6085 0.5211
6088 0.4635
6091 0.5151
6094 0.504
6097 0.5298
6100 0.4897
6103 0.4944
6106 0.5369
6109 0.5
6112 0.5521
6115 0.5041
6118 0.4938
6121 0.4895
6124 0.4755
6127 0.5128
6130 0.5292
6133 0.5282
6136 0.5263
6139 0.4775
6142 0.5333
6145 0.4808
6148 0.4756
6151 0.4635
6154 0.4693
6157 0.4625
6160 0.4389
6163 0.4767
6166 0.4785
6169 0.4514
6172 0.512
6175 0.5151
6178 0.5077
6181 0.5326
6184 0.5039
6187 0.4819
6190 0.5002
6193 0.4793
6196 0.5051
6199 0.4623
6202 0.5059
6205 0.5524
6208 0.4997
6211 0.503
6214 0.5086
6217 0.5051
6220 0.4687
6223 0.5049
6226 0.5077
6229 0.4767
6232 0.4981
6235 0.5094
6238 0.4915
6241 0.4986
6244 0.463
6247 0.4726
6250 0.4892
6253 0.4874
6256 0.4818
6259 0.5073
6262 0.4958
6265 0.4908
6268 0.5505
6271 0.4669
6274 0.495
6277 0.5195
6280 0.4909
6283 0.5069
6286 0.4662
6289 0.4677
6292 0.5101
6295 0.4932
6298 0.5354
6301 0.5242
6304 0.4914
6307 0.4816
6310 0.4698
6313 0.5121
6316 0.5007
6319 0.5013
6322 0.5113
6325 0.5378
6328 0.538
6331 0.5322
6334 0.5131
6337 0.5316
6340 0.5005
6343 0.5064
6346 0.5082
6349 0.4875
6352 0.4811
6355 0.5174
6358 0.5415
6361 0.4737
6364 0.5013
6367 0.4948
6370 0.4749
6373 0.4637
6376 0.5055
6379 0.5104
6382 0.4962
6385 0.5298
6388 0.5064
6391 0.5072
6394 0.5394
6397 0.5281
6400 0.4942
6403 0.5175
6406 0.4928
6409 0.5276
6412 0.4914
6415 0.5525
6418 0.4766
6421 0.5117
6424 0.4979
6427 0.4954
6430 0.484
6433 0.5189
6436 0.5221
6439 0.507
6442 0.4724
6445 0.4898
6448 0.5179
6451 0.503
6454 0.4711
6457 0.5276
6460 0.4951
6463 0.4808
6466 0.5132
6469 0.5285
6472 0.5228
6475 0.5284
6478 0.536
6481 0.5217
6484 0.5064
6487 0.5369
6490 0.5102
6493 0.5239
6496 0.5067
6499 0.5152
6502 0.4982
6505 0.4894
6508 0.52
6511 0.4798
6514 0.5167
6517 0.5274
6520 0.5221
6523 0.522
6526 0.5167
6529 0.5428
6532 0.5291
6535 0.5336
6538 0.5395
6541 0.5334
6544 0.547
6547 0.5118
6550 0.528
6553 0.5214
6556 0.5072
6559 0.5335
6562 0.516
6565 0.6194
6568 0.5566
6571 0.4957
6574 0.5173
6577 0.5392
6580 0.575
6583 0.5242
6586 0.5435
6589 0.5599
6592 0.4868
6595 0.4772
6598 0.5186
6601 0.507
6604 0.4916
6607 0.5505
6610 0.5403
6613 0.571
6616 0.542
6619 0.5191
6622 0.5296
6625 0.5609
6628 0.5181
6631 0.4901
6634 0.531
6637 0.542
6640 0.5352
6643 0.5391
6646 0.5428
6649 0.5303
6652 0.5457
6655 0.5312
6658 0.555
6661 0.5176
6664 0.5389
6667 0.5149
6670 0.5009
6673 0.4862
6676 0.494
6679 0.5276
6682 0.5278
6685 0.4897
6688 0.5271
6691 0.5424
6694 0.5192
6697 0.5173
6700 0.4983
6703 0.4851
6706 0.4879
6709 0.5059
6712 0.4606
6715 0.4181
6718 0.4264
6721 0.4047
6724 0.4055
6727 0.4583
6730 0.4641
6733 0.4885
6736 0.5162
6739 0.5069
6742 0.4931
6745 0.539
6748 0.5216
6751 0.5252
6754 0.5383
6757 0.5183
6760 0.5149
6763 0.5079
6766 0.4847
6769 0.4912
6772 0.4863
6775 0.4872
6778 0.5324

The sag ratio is -0.23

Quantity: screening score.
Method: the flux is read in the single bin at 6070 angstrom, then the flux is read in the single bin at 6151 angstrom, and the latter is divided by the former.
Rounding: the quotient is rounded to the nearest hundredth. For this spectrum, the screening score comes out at 1.05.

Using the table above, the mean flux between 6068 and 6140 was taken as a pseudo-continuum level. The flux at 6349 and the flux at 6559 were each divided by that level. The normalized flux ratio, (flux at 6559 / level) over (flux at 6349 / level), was 1.09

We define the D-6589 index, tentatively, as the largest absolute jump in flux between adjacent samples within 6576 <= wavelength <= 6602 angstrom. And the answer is 0.073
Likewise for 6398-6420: 0.076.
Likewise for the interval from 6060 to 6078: 0.068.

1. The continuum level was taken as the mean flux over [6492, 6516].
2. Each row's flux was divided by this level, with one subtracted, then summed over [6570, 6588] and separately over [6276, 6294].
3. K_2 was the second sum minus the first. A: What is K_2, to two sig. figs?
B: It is -0.46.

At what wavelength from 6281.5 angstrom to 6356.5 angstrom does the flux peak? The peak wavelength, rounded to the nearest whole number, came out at 6328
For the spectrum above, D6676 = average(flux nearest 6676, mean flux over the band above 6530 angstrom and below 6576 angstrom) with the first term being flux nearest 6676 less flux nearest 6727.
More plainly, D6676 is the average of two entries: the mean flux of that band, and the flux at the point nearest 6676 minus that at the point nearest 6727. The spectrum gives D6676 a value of 0.284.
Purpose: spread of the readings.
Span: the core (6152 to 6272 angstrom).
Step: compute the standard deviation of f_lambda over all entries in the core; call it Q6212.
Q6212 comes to 0.024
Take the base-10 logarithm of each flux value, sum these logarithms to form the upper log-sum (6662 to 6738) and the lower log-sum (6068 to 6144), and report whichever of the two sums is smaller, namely -7.8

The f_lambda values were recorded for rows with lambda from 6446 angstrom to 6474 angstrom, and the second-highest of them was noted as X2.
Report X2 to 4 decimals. 0.5276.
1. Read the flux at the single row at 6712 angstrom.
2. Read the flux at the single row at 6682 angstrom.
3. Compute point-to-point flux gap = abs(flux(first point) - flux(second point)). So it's 0.067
